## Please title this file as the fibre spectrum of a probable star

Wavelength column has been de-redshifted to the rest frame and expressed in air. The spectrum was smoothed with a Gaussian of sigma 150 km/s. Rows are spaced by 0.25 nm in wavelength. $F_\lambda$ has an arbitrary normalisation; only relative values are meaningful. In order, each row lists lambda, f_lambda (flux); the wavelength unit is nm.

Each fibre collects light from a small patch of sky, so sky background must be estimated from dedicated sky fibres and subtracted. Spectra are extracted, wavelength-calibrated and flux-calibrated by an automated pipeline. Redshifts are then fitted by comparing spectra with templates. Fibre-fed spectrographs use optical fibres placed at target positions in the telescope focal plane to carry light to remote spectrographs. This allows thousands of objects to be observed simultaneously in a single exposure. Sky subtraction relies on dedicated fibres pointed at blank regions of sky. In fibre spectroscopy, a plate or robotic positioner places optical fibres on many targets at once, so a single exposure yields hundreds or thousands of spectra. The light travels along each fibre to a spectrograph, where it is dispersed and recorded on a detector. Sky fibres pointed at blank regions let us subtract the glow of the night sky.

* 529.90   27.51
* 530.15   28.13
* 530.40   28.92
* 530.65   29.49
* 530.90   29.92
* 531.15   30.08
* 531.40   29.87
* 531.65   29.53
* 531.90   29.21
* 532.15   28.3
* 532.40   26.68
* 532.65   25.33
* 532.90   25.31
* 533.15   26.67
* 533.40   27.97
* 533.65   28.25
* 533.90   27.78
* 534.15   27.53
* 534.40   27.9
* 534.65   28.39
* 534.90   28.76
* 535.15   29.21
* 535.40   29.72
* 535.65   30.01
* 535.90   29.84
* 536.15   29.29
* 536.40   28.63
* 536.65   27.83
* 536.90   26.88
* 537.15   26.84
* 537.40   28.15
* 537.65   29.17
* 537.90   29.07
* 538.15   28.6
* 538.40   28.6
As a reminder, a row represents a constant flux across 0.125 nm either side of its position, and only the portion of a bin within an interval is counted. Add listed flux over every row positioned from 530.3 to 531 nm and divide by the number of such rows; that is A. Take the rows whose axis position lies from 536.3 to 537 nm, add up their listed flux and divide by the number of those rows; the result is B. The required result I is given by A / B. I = 1.06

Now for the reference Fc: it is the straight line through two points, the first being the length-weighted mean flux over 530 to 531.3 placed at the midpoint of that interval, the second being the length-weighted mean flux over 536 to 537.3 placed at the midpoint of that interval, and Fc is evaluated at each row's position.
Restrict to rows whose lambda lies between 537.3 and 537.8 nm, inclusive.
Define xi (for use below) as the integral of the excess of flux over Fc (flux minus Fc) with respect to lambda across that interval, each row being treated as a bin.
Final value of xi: 0.5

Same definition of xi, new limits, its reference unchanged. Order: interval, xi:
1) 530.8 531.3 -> 0.4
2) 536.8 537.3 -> -0.5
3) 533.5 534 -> -0.3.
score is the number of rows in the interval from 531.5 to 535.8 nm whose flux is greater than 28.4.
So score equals 6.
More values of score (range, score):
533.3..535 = 1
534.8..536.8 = 7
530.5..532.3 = 6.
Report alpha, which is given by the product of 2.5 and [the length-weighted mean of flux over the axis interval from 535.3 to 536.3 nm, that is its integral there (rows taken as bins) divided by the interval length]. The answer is 74.2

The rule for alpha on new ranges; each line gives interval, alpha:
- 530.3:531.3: 74.1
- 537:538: 70.6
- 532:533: 66.3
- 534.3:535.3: 71.5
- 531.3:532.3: 72.9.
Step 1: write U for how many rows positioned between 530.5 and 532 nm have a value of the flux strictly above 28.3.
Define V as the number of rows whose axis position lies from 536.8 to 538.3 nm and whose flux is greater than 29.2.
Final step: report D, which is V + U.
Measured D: 6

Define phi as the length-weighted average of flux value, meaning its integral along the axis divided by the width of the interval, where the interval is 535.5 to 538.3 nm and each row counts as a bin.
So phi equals 28.58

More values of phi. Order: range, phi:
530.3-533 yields 28.45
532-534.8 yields 27.31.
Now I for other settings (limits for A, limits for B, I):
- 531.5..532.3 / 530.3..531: 0.99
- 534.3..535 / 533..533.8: 1.03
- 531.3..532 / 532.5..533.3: 1.15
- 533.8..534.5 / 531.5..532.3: 0.96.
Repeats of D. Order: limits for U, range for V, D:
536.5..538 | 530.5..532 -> 8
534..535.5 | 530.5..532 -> 10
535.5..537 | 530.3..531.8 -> 9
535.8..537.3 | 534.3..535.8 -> 6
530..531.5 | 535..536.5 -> 10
